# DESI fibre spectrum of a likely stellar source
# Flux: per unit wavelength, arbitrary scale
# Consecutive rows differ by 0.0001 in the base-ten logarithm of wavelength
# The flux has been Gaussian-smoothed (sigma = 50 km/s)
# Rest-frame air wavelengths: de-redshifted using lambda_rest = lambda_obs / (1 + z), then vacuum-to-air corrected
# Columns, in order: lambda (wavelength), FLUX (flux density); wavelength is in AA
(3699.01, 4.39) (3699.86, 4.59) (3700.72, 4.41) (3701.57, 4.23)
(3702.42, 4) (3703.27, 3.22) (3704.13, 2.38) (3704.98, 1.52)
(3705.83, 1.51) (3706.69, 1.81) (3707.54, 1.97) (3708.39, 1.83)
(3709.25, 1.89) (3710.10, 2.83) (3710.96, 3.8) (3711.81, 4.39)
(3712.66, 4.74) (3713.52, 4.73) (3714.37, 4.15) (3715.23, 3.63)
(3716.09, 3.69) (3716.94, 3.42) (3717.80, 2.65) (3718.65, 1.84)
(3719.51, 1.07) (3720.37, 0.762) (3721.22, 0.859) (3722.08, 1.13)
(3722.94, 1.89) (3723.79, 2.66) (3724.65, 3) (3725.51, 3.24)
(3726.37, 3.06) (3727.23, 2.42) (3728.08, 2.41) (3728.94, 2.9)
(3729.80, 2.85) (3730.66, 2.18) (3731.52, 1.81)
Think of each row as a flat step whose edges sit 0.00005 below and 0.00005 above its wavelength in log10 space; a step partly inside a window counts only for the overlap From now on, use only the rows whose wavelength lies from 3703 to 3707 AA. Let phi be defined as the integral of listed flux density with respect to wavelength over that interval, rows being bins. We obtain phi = 8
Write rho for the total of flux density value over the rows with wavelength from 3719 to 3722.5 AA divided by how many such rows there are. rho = 1.0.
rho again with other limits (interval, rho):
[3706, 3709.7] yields 1.9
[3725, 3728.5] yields 2.8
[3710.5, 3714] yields 4.4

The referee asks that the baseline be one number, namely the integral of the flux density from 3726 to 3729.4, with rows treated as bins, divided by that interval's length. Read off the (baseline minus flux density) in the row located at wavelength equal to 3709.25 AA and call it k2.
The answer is 0.81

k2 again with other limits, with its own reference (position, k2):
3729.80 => -0.15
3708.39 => 0.87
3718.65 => 0.86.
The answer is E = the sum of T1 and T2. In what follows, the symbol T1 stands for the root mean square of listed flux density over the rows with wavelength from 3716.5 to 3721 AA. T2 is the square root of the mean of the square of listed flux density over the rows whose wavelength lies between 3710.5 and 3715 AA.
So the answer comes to 6.6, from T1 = 2.2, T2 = 4.4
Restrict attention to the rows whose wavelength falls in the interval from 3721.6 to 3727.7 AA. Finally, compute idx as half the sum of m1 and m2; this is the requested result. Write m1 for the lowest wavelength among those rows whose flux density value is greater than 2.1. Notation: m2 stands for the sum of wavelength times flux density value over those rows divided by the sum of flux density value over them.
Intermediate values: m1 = 3723.79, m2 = 3725.0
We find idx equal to 3724.4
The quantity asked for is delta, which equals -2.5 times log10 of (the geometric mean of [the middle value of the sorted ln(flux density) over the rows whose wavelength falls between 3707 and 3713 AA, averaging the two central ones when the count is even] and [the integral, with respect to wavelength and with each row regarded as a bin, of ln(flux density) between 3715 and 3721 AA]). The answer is -0.80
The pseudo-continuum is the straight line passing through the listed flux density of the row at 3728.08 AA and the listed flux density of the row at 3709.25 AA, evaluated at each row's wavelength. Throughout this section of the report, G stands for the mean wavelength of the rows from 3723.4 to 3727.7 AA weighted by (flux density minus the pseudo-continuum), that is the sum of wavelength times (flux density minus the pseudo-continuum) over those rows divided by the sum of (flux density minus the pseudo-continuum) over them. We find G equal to 3725.3 AA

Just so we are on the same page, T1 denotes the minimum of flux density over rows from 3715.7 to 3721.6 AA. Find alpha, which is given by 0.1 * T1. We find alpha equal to 0.08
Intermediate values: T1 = 0.762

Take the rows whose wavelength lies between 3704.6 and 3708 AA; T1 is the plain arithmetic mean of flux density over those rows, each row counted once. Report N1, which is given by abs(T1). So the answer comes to 1.7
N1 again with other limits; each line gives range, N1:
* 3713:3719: 3.4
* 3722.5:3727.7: 2.7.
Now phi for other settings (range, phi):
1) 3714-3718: 14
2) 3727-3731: 10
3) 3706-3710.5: 9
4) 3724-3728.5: 13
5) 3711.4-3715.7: 19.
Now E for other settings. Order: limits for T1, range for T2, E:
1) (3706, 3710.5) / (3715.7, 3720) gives 4.8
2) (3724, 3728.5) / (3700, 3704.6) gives 6.6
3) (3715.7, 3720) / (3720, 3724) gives 4.3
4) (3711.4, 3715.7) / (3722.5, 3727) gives 7.2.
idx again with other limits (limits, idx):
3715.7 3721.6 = 3716.9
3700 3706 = 3701.7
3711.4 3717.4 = 3713.0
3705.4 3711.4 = 3709.5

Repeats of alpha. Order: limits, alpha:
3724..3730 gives 0.24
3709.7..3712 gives 0.28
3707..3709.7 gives 0.18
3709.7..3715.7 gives 0.28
